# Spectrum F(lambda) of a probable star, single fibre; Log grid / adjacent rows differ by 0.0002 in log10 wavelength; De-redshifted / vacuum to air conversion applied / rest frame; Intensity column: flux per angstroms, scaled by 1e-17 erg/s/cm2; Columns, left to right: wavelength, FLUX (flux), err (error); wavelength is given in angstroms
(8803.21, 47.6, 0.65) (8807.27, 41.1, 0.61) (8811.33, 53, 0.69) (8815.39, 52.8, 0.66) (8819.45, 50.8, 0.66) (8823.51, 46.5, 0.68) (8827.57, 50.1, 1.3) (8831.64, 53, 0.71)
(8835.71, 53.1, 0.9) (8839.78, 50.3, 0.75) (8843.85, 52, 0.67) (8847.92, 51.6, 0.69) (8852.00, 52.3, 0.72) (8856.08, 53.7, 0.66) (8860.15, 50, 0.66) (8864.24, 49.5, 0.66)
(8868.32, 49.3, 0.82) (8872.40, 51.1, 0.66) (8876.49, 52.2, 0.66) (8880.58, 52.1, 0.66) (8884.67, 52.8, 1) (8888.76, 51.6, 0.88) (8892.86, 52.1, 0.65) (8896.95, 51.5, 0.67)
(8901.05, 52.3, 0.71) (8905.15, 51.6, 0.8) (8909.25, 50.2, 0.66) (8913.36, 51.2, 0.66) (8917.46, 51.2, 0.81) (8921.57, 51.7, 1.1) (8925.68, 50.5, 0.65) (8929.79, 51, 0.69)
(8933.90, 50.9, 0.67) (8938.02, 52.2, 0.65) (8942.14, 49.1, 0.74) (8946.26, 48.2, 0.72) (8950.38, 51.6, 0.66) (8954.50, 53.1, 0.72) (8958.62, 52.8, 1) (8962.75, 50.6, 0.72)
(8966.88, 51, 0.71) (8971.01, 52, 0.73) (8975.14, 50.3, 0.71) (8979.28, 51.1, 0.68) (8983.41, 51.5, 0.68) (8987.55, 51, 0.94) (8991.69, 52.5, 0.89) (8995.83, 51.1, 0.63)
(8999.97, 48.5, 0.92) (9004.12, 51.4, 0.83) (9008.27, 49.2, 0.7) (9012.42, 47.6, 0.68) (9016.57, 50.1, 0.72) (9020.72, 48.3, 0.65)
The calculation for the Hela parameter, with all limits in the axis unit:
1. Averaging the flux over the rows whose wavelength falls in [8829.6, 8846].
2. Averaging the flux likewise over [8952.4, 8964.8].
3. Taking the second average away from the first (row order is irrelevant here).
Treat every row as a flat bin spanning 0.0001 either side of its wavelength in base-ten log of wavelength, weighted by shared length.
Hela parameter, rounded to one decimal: -0.1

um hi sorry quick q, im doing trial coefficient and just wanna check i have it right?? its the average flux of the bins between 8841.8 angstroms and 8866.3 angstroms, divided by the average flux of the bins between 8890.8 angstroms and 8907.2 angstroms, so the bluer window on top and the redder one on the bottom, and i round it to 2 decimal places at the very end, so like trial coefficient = 0.99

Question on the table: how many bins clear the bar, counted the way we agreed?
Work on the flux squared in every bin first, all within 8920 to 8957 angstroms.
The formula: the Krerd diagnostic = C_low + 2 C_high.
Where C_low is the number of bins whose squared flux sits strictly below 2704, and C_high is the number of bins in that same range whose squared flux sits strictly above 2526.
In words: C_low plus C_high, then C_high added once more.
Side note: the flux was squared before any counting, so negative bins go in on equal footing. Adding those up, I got 21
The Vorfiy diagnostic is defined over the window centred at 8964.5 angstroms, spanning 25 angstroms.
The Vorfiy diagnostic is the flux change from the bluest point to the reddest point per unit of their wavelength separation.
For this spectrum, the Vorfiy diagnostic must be -0.14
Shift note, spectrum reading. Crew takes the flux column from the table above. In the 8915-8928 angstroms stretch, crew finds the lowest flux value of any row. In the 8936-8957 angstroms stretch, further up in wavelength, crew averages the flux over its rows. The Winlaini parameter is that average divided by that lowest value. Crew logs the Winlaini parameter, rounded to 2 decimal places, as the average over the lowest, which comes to 1.01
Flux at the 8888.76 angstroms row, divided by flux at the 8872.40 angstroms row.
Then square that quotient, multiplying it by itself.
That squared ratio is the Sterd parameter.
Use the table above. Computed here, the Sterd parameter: 1.02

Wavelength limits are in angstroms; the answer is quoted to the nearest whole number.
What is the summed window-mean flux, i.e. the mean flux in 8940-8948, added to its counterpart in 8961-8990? 100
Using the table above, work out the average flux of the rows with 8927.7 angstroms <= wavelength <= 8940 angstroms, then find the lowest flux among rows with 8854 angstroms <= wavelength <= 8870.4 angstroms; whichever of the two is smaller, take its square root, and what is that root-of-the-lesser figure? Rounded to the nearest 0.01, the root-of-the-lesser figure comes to 7.02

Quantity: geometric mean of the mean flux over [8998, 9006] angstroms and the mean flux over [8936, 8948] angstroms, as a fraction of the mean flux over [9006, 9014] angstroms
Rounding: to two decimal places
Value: 1.03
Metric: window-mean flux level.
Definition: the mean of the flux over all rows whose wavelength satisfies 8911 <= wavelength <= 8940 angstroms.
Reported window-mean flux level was 51.2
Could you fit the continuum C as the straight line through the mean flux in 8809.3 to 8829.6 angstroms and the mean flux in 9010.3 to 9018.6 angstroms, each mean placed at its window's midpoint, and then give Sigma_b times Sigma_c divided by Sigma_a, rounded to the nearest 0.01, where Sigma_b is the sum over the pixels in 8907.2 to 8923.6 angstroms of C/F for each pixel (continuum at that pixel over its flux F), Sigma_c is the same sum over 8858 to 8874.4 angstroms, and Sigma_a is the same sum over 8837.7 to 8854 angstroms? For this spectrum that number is 4.01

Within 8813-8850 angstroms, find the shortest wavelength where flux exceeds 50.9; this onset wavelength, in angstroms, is 8815.39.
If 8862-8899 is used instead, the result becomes 8872.40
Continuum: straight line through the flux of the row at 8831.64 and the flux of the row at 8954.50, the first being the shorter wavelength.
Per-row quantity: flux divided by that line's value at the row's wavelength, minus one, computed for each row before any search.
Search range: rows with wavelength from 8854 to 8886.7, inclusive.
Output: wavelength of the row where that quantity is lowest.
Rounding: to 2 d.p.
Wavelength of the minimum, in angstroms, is 8868.32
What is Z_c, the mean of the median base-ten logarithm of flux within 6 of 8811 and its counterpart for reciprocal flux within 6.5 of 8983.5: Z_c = 0.871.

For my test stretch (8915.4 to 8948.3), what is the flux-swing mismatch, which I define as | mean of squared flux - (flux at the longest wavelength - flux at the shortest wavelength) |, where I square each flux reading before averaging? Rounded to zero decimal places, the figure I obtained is 2565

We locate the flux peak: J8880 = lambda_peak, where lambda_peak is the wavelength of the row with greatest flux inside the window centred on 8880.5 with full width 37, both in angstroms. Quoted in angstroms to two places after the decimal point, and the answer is 8884.67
